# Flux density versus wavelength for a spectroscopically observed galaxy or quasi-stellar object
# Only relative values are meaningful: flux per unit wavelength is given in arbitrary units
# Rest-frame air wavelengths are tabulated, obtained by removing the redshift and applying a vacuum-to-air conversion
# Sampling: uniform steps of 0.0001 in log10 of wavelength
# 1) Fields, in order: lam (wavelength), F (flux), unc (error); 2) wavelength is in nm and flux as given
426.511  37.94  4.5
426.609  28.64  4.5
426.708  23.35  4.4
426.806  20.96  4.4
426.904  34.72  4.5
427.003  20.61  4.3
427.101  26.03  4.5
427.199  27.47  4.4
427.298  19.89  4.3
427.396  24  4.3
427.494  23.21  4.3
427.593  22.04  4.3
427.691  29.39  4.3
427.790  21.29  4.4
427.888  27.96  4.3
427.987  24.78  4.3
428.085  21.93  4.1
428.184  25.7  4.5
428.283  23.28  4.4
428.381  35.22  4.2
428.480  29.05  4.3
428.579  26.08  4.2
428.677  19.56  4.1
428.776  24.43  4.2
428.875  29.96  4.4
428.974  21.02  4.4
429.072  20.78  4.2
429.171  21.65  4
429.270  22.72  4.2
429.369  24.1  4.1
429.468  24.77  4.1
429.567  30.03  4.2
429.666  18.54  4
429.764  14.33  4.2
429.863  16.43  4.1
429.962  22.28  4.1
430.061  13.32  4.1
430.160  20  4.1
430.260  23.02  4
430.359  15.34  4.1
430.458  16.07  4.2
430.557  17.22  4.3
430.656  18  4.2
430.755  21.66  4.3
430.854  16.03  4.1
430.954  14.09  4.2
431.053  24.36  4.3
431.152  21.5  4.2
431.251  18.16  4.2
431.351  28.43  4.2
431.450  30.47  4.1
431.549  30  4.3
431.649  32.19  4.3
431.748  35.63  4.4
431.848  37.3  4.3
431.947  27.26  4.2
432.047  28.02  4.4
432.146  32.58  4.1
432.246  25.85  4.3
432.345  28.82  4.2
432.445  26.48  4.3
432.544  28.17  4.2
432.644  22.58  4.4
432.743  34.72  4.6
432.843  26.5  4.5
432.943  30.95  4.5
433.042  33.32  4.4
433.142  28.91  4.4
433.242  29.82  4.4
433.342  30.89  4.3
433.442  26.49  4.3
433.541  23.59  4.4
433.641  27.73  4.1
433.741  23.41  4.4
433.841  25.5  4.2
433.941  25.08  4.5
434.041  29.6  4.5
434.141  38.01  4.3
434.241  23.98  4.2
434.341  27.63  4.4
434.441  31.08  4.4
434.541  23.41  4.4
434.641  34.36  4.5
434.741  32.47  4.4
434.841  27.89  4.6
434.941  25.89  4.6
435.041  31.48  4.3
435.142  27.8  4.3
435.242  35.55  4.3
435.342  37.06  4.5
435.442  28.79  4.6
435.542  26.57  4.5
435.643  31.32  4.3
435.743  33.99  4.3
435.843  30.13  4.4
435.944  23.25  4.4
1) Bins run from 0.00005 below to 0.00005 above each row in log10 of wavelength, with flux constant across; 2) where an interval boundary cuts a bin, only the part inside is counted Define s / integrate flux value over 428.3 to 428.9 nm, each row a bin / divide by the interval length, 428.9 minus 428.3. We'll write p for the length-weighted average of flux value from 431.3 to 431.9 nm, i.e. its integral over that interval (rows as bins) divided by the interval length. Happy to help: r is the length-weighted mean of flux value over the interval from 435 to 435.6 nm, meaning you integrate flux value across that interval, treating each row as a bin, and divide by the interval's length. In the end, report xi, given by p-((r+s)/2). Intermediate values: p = 32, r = 31.2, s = 27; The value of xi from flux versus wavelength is 3.2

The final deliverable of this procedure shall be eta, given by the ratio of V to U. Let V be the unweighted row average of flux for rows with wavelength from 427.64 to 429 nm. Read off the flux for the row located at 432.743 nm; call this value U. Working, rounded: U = 34.72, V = 25.7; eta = 0.74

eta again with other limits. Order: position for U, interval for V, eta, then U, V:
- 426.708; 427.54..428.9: 1.10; 23.35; 25.8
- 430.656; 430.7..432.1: 1.45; 18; 26.1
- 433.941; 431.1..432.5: 1.15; 25.08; 28.8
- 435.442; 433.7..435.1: 0.99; 28.79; 28.6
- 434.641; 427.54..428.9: 0.75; 34.36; 25.8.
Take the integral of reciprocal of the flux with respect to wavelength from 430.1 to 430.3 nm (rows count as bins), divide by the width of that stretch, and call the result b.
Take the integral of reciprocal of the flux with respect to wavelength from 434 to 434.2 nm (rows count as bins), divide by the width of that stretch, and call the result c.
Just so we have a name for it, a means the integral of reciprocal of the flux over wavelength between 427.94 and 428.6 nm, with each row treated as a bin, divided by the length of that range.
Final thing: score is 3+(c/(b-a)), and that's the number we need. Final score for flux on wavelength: 6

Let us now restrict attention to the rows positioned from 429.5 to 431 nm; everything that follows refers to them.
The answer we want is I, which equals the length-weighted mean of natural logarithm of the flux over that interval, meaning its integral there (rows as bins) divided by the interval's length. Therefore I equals 2.89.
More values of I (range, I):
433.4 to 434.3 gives 3.29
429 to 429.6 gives 3.16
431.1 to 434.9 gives 3.34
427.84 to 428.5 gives 3.27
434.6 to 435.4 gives 3.44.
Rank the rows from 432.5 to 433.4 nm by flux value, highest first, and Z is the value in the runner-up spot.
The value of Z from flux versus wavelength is 33.32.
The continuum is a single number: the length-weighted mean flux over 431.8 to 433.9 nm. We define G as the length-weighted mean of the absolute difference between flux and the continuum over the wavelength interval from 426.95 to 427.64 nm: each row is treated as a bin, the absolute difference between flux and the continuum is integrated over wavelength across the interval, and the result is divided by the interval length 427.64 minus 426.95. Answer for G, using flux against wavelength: 5.2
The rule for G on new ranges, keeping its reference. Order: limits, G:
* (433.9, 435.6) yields 3.6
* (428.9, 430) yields 7.2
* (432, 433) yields 2.7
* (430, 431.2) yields 10.1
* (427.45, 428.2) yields 4.2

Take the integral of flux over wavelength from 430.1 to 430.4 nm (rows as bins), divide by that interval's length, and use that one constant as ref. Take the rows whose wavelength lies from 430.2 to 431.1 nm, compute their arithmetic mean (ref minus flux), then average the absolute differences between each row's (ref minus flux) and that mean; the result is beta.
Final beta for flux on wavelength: 3.06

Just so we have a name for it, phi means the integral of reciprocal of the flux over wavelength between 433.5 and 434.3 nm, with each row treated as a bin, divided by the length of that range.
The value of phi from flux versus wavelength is 0.038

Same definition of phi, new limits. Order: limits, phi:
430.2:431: 0.058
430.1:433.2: 0.042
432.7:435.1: 0.035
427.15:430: 0.043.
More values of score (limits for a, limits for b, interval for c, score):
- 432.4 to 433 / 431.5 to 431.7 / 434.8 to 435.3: -6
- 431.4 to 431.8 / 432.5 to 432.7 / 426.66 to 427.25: 8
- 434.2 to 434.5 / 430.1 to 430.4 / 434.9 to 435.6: 5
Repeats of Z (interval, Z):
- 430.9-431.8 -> 32.19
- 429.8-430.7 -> 22.28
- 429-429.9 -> 24.77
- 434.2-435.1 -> 32.47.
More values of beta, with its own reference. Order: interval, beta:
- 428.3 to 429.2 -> 4.24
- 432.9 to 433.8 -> 2.70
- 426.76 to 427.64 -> 3.39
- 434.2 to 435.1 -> 3.25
